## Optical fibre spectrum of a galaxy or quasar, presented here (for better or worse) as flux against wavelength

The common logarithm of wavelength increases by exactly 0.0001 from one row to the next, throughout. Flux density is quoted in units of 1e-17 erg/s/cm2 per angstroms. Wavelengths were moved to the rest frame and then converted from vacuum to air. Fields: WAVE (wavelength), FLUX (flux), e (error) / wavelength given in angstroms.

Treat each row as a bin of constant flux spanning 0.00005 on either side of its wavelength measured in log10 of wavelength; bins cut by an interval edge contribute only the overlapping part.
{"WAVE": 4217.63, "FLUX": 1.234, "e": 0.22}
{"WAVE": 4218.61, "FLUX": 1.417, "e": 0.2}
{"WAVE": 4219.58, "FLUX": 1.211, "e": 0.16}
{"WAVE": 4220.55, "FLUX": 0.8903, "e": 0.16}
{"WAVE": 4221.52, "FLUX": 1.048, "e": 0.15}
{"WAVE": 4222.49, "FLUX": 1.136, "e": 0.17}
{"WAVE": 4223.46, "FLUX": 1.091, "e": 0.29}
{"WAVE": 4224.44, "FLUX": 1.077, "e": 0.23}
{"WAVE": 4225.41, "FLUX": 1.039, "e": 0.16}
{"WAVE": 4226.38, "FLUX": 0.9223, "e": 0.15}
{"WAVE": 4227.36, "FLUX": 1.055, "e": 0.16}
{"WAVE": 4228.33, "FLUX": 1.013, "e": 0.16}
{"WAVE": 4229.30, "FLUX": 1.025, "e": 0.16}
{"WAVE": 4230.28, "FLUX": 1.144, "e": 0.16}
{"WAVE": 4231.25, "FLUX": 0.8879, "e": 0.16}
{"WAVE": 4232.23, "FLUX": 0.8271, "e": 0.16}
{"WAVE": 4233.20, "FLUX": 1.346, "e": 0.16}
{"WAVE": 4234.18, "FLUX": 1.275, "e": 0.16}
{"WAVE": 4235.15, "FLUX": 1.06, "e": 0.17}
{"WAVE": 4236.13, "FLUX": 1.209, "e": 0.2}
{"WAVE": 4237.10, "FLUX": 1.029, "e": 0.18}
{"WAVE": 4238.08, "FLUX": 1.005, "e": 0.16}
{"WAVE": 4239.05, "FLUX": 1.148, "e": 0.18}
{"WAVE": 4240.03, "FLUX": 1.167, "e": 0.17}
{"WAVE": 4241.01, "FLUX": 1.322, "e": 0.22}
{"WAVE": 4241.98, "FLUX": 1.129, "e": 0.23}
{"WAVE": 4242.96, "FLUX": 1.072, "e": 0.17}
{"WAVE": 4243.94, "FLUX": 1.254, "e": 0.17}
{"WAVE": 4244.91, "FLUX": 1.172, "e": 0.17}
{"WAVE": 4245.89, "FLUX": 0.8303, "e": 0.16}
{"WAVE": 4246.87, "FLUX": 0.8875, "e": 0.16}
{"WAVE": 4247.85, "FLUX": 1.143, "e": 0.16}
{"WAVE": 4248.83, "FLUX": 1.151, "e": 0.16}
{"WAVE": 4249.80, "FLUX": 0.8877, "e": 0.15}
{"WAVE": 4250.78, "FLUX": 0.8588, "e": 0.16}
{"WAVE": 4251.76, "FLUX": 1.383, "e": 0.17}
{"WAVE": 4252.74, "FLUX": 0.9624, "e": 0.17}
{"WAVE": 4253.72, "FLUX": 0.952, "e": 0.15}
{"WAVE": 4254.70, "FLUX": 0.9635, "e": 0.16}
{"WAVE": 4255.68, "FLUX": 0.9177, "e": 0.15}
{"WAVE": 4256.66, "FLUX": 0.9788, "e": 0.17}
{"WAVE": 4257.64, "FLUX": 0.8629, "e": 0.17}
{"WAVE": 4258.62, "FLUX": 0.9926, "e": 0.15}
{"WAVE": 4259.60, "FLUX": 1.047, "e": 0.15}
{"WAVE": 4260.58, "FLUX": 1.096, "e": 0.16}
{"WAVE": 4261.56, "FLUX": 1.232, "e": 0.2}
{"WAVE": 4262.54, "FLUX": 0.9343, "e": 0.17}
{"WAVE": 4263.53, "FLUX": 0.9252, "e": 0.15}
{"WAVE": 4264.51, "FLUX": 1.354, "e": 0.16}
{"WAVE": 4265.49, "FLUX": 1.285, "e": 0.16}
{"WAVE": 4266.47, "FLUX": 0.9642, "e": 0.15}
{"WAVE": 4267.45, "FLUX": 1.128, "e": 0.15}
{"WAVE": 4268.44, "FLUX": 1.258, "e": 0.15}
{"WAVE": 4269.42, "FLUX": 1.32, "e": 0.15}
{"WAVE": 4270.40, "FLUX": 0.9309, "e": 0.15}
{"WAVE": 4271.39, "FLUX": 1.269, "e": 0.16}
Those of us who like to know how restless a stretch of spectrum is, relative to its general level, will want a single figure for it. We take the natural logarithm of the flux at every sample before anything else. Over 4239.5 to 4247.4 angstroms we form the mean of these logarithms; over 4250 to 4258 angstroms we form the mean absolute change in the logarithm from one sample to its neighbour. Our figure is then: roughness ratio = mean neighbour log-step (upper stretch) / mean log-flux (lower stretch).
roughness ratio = 1.8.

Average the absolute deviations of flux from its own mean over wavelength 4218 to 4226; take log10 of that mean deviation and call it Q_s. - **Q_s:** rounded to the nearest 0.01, -0.98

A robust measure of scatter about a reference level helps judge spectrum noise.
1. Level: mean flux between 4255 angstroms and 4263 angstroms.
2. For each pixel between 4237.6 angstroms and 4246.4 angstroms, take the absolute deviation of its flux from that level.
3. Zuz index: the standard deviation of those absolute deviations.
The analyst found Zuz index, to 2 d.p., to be 0.09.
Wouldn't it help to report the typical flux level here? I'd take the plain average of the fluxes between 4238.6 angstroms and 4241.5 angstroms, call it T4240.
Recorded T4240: 1.21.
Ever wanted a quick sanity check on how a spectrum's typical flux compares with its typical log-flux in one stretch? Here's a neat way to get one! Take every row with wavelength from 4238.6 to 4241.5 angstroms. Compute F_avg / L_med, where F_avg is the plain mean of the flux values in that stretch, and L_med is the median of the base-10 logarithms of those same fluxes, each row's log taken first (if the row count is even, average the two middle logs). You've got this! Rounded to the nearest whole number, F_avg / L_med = 18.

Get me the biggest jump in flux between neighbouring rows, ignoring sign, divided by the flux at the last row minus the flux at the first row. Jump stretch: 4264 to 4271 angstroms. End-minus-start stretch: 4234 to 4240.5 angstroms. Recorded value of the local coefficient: -3.6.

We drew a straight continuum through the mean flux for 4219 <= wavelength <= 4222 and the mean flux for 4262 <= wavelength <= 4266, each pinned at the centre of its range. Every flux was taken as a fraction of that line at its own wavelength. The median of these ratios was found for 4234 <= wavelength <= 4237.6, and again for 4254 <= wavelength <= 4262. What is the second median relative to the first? 0.84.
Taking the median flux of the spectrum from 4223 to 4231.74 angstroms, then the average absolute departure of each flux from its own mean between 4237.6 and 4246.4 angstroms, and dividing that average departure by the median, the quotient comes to 0.098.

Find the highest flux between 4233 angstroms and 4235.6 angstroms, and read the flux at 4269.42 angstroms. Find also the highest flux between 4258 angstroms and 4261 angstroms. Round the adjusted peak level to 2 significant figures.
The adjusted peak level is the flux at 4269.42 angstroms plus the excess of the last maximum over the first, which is 1.1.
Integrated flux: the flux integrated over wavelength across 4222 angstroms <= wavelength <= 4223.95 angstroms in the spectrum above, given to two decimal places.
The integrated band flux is 2.17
